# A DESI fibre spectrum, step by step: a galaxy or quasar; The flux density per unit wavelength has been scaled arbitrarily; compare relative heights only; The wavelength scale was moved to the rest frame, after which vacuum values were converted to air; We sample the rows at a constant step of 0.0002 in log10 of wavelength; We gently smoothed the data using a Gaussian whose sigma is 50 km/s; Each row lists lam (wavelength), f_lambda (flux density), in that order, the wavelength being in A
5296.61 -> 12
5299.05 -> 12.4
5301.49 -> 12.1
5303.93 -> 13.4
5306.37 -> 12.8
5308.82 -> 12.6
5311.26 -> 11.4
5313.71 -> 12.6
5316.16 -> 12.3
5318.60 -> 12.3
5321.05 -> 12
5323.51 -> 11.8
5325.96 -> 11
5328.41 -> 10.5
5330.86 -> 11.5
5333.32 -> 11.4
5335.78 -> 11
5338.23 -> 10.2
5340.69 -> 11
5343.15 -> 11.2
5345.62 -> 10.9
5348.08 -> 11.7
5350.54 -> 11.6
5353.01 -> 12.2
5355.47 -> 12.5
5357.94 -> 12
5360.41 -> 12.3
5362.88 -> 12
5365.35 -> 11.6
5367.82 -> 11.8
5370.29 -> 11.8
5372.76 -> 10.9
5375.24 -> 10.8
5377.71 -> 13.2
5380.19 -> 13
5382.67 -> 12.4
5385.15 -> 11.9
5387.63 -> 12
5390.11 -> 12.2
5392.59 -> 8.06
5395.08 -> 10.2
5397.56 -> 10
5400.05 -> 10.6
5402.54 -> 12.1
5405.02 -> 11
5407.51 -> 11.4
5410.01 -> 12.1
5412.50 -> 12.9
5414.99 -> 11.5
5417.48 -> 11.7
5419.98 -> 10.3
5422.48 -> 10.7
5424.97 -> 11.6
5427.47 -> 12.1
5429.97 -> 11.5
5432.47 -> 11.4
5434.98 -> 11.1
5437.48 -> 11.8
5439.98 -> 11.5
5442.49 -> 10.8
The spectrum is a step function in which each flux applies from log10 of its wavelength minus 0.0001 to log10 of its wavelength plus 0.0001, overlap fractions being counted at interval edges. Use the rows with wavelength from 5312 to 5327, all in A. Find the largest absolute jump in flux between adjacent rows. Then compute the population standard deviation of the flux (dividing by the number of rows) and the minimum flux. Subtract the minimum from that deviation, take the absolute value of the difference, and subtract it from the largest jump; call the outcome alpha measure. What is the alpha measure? -9.7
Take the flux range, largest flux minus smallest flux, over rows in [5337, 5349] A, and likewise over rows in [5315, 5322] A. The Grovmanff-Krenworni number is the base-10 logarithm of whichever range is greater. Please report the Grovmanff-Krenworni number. 0.18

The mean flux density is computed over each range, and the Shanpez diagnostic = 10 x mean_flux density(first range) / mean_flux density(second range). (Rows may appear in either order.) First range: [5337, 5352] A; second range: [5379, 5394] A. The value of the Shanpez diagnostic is 9.6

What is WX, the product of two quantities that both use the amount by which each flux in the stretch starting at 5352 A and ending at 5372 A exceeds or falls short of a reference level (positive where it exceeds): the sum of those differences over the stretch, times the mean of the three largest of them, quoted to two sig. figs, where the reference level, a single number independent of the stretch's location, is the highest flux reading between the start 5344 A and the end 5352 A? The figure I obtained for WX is 1.6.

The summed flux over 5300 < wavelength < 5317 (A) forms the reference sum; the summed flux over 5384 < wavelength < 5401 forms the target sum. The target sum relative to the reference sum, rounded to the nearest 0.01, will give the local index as 0.86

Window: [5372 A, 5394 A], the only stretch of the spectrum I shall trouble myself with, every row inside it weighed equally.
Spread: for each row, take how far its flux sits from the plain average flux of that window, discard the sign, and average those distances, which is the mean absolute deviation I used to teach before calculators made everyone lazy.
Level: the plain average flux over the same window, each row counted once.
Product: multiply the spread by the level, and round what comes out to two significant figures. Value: 13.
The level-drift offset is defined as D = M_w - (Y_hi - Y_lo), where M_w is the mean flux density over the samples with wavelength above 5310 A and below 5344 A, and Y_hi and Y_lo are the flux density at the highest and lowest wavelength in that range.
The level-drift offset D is 11.6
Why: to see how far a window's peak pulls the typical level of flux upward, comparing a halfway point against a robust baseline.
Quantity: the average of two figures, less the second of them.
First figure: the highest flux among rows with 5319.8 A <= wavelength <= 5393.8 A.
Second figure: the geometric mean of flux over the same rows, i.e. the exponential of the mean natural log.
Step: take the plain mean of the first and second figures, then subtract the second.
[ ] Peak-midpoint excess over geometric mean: 0.8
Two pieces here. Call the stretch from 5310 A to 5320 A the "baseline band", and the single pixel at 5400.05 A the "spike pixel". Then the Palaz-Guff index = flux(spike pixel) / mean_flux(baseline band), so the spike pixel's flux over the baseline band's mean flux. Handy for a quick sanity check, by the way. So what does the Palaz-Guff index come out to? 0.87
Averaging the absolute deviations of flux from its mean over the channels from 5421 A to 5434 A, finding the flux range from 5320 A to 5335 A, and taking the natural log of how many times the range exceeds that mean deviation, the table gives 1.5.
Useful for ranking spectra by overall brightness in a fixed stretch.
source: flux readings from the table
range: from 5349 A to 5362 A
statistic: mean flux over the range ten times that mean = 121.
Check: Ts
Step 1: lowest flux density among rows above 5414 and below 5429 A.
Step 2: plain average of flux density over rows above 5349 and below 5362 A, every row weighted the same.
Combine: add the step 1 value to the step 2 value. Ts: 22.4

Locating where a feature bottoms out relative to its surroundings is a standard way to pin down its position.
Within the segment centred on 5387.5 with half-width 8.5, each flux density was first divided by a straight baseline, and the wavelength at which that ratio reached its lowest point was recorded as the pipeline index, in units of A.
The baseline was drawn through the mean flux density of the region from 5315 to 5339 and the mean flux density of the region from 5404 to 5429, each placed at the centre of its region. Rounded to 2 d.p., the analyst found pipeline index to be 5392.59 A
